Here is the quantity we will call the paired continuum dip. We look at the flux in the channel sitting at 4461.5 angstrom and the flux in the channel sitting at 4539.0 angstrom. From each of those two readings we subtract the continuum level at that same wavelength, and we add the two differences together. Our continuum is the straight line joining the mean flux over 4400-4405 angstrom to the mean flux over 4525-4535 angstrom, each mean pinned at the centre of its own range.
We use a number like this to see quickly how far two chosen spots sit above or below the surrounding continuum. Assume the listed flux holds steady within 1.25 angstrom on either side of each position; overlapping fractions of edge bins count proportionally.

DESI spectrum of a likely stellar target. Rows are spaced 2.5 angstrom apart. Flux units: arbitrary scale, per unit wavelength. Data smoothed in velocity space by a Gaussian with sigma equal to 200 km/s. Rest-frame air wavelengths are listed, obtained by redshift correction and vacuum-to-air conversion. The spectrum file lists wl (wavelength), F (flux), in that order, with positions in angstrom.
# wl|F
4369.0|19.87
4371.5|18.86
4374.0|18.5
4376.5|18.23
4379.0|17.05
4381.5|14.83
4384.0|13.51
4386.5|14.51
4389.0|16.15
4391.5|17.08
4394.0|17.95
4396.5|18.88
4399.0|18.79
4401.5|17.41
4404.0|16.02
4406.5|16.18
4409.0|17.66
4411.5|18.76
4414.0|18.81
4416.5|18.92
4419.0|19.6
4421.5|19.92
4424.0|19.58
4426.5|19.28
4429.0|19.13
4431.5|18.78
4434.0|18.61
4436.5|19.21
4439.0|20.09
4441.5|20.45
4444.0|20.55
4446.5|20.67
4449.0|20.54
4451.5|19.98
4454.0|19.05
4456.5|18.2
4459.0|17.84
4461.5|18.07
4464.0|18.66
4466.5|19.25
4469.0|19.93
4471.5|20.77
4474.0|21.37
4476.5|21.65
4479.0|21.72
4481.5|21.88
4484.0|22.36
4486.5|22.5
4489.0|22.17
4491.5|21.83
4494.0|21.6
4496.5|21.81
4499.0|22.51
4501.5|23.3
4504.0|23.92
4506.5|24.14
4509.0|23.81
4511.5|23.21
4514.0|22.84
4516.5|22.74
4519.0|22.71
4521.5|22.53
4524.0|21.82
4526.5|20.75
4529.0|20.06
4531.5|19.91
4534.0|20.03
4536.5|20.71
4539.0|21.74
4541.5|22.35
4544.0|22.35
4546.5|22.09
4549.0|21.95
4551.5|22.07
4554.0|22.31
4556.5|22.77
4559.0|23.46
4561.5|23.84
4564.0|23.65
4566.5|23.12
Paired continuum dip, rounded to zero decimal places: 1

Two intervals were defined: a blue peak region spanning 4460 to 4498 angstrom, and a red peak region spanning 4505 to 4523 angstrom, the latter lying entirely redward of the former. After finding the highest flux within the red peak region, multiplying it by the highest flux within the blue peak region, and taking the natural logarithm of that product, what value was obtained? 6.30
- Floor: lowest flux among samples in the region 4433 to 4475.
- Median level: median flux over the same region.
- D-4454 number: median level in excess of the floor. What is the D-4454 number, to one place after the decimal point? 2.1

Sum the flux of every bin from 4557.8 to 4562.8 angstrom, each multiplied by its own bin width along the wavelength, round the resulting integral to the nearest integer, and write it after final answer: 118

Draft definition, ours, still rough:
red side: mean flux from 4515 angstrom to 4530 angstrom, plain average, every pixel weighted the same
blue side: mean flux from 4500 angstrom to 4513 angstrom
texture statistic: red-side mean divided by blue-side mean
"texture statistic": 0.92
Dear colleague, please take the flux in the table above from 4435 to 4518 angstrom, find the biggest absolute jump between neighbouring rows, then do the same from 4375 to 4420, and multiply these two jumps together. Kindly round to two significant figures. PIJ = 2.1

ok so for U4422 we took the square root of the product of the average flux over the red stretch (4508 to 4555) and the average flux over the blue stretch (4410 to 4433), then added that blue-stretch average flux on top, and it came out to 39.7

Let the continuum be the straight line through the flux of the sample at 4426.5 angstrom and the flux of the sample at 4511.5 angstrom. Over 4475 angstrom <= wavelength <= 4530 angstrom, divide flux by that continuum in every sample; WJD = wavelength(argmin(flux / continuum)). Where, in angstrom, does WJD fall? 4529.0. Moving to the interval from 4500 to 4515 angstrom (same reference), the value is 4514.0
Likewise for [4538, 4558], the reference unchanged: 4549.0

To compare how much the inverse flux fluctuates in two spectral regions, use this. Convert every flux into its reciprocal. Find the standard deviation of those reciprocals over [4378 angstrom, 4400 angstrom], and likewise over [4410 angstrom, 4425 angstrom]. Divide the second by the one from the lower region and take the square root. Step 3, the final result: 0.42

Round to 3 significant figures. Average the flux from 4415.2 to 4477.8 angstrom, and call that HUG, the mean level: 19.6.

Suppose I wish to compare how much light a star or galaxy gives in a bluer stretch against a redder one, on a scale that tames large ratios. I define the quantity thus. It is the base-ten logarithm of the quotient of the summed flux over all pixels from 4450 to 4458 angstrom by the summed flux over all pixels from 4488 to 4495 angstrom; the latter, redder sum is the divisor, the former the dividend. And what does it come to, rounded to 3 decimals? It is -0.059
